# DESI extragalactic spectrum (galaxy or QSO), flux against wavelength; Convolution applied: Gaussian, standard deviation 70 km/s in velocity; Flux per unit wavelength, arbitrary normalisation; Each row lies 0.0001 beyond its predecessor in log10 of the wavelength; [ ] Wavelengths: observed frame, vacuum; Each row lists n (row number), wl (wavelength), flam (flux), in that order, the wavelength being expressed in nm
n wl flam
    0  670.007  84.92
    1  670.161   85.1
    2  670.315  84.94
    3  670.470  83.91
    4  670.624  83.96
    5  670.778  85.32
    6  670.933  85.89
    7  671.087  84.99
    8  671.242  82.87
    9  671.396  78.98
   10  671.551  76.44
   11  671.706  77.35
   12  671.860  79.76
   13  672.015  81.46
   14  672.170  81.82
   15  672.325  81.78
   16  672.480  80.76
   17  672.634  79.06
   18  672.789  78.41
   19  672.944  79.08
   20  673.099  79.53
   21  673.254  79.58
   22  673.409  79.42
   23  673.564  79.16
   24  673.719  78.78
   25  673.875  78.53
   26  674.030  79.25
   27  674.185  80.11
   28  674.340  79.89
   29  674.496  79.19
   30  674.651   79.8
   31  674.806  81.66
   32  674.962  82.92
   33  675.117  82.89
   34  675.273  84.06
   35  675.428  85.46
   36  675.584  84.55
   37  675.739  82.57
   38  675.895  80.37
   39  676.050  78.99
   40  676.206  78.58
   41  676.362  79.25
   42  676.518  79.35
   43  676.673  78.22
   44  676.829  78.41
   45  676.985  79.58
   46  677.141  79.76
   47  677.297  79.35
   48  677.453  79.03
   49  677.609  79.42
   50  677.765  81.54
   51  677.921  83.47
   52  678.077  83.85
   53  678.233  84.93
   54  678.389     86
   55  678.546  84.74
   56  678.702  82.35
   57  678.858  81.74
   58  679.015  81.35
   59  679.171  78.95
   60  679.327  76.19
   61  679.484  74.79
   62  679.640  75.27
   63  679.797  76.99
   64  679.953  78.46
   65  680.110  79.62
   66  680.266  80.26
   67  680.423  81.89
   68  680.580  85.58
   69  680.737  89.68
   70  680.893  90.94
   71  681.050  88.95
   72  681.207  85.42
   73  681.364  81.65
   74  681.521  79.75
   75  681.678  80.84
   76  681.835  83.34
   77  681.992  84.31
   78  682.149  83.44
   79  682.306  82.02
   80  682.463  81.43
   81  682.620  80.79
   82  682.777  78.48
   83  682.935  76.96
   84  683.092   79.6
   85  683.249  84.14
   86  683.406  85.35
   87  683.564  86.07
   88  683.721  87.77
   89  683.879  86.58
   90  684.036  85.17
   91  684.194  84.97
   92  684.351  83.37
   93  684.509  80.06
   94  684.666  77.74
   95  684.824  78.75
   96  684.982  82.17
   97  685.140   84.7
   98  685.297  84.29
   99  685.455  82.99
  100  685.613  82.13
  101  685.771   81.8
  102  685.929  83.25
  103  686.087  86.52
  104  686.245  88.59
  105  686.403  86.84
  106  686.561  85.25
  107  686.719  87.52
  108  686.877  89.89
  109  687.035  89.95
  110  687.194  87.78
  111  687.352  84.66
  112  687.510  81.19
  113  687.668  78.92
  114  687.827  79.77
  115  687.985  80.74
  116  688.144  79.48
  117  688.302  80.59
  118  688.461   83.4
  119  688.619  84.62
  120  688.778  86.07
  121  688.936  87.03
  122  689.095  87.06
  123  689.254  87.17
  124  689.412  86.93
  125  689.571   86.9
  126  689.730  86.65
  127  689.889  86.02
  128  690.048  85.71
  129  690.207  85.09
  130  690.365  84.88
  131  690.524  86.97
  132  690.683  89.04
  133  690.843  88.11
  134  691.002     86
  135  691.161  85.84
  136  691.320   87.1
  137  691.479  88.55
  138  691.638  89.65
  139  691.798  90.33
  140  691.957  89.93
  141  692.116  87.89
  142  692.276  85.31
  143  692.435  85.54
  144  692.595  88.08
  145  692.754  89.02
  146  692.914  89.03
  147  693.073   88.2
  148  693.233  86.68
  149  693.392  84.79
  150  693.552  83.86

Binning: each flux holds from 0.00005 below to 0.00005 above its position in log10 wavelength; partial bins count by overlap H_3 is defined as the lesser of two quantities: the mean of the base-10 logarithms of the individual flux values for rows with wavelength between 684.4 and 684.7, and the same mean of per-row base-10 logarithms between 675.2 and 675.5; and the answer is 1.90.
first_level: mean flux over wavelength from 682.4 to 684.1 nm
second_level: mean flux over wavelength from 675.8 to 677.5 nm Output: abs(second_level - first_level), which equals 4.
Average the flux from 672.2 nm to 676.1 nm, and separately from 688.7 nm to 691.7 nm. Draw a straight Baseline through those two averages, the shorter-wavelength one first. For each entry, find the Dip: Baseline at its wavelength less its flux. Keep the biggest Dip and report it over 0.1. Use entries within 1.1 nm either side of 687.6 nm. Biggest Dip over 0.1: 70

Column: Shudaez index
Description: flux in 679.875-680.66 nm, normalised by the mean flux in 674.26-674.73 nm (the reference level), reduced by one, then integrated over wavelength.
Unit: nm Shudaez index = 0.015 nm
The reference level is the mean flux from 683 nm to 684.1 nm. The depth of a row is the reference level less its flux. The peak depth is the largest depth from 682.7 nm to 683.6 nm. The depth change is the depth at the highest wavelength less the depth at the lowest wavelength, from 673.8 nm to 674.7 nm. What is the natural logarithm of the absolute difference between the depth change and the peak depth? 2.2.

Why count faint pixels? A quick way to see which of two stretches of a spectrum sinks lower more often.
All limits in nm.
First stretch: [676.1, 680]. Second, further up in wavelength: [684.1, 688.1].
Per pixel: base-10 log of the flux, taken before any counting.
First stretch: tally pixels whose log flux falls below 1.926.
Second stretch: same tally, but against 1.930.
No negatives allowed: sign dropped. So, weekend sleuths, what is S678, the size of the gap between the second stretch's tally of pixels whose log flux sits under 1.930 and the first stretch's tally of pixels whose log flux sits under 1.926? 5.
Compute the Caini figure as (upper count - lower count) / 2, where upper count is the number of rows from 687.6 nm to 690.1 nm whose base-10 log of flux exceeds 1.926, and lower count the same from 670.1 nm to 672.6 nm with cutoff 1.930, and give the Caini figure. 4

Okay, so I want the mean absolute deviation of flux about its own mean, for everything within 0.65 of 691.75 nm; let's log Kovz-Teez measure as 1.5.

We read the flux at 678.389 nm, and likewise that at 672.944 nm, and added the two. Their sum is 165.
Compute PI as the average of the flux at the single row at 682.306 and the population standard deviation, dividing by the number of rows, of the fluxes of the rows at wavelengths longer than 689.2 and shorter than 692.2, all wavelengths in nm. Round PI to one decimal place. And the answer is 41.8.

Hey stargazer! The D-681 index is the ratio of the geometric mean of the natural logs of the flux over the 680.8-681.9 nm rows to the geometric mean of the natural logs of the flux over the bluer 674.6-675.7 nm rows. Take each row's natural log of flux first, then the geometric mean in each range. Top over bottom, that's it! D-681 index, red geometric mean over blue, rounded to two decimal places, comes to 1.00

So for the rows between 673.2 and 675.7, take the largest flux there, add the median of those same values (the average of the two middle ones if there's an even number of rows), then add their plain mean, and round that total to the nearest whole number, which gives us 246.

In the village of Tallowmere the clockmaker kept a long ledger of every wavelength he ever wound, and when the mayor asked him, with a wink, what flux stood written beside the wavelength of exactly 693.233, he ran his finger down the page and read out 86.68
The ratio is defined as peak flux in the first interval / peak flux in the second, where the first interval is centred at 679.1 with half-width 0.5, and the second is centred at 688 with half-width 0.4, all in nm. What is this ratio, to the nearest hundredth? 1.02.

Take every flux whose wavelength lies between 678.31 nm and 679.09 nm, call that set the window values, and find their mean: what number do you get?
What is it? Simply 83.2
